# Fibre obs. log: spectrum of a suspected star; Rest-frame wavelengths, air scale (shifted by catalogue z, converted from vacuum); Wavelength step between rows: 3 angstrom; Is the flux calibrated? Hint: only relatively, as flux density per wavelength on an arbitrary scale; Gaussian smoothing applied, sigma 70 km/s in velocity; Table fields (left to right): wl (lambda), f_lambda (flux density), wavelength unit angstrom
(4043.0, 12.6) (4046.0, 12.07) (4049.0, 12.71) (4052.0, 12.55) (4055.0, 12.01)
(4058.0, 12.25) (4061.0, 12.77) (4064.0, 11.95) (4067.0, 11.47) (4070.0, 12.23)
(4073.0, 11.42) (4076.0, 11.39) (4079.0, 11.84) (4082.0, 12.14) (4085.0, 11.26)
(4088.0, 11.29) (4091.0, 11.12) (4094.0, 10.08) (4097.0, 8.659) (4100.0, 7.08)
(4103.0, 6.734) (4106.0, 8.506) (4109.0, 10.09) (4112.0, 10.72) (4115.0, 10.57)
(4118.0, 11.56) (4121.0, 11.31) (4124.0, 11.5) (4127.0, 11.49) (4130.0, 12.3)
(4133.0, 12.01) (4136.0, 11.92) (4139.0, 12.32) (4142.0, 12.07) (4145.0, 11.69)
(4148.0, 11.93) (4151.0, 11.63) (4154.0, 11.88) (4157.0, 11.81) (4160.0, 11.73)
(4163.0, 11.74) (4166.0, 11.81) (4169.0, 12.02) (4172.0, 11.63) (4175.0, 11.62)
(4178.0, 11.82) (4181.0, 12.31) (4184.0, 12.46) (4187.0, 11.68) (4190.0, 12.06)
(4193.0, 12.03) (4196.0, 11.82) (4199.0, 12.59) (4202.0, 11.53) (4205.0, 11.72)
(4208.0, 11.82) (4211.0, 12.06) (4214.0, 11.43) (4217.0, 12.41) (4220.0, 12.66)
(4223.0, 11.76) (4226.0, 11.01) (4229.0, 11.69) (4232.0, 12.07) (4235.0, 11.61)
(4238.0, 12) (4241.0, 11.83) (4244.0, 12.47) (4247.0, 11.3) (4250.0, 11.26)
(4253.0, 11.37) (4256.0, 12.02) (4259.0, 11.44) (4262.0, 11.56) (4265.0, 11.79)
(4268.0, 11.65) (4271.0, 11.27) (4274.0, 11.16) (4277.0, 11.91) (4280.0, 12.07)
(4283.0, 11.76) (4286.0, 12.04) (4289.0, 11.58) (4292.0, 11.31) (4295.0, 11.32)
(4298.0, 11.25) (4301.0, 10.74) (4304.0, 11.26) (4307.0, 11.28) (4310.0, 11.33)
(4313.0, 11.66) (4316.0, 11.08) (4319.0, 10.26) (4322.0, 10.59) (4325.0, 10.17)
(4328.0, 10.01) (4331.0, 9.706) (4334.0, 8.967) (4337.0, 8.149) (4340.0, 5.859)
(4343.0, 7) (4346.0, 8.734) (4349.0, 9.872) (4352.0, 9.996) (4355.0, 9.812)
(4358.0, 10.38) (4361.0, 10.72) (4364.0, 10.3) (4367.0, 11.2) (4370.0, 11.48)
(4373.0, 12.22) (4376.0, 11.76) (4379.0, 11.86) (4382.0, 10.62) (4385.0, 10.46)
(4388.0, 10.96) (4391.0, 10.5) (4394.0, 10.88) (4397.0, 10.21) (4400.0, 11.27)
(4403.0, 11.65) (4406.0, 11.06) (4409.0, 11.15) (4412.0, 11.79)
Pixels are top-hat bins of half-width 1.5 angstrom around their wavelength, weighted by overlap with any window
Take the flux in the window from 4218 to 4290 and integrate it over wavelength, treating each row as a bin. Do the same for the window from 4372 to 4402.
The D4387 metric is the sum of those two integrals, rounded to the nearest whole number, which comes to 1176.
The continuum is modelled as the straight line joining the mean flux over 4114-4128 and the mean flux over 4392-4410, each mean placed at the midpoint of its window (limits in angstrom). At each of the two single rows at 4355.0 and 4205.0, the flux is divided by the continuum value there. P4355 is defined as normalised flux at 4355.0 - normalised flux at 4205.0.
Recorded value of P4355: -0.16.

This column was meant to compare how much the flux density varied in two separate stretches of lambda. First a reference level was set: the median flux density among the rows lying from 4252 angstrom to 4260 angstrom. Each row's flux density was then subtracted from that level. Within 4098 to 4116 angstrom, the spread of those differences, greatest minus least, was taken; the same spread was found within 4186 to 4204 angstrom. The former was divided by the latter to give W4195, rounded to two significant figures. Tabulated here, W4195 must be 3.8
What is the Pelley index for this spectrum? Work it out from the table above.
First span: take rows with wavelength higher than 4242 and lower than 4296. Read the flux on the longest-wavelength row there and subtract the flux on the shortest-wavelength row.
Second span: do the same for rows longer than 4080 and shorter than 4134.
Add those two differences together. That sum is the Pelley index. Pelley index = -1.3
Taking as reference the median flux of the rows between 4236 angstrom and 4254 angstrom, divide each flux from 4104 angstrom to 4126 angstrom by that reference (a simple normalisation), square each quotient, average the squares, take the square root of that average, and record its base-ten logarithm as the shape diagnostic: -0.04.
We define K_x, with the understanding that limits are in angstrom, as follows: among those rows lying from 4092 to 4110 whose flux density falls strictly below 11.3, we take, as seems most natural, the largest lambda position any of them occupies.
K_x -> 4109.0 angstrom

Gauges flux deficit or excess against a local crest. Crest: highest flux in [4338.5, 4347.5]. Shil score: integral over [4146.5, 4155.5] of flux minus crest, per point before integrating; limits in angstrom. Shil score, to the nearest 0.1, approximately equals 27.7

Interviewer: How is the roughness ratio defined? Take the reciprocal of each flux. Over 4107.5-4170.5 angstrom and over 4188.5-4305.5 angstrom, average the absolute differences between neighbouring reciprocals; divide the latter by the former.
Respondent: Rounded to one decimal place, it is 1.4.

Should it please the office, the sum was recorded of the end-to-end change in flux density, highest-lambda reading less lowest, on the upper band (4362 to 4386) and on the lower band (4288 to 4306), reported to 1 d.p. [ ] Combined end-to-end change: -0.2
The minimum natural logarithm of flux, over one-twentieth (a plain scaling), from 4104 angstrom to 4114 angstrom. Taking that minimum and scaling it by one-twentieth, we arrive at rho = 0.107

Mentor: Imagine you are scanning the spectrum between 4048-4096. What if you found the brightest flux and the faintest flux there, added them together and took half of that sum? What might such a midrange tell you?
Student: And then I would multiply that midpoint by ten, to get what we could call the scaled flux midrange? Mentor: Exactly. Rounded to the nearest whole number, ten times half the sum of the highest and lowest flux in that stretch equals 114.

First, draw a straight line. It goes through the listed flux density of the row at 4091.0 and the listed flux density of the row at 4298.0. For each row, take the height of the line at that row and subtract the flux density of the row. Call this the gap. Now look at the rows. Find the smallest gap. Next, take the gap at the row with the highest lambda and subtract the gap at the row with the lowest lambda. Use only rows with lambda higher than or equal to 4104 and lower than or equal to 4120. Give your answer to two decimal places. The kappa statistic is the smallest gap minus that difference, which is 2.62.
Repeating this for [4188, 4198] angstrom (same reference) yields -1.12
